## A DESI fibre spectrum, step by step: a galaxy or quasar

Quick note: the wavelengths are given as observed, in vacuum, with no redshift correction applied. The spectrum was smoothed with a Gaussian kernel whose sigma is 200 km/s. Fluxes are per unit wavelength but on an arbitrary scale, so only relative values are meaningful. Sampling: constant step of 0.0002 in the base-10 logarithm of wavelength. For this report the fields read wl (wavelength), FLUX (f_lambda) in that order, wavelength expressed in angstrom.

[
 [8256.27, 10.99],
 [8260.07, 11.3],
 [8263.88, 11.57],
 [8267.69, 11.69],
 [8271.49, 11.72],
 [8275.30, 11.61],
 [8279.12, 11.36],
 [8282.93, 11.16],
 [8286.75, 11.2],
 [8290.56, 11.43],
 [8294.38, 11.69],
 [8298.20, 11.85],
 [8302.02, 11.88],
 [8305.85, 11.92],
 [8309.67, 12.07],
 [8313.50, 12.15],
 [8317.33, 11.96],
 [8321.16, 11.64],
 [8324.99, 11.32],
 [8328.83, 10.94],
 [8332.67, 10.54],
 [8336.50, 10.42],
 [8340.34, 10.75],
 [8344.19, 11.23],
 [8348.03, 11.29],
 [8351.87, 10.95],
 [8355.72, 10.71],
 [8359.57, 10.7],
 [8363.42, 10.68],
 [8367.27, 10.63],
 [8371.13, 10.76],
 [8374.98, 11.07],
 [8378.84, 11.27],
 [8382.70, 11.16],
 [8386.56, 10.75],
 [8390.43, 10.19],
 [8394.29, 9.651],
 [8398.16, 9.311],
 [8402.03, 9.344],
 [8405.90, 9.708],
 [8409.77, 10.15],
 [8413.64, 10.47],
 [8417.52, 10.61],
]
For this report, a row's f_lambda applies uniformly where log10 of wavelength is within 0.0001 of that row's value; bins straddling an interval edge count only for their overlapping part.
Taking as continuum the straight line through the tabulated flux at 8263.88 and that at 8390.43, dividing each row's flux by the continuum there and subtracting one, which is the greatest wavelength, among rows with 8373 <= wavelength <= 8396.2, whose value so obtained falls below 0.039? 8394.29 angstrom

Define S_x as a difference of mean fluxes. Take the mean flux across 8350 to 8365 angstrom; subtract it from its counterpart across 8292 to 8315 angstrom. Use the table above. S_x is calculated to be 1.2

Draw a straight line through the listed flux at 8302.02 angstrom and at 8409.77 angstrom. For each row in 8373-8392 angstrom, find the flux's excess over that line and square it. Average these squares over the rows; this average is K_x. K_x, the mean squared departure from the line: 0.20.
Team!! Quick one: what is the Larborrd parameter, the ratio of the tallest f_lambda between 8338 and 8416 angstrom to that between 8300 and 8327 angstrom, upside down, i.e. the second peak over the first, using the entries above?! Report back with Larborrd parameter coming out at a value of 1.08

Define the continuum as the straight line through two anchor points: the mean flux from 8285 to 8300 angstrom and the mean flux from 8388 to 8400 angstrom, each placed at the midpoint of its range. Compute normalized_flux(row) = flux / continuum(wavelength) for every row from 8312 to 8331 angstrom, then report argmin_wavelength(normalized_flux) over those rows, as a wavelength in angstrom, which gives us 8328.83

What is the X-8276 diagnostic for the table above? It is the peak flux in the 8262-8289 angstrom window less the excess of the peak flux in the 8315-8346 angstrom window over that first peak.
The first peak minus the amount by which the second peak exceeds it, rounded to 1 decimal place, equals 11.5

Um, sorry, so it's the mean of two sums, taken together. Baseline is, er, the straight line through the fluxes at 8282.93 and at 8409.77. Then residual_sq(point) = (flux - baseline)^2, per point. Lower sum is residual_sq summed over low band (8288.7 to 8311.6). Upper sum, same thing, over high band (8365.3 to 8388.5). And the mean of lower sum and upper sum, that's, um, 3.1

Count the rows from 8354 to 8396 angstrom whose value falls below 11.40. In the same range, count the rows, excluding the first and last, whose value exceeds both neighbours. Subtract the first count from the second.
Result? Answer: -10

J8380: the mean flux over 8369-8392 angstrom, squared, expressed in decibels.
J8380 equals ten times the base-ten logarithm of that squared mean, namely 20.7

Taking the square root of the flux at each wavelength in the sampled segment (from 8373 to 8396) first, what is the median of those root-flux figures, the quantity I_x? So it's 3.30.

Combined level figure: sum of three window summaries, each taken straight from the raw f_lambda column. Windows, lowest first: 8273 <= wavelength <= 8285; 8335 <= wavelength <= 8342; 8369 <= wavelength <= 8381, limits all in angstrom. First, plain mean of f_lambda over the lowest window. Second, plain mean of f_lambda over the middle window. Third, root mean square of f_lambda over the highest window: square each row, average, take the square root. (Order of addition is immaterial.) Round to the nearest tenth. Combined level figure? 33.0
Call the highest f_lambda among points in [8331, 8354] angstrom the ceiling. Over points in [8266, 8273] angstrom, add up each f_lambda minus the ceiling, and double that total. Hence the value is 2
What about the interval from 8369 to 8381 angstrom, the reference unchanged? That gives -2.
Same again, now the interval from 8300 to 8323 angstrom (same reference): 8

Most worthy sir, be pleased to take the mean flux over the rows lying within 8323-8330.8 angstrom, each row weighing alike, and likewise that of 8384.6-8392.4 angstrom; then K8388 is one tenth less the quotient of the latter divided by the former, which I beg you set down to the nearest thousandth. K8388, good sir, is -0.841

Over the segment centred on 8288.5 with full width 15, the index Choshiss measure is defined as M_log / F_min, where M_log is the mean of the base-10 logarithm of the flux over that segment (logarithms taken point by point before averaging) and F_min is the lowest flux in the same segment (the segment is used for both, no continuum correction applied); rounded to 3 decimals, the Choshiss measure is 0.095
